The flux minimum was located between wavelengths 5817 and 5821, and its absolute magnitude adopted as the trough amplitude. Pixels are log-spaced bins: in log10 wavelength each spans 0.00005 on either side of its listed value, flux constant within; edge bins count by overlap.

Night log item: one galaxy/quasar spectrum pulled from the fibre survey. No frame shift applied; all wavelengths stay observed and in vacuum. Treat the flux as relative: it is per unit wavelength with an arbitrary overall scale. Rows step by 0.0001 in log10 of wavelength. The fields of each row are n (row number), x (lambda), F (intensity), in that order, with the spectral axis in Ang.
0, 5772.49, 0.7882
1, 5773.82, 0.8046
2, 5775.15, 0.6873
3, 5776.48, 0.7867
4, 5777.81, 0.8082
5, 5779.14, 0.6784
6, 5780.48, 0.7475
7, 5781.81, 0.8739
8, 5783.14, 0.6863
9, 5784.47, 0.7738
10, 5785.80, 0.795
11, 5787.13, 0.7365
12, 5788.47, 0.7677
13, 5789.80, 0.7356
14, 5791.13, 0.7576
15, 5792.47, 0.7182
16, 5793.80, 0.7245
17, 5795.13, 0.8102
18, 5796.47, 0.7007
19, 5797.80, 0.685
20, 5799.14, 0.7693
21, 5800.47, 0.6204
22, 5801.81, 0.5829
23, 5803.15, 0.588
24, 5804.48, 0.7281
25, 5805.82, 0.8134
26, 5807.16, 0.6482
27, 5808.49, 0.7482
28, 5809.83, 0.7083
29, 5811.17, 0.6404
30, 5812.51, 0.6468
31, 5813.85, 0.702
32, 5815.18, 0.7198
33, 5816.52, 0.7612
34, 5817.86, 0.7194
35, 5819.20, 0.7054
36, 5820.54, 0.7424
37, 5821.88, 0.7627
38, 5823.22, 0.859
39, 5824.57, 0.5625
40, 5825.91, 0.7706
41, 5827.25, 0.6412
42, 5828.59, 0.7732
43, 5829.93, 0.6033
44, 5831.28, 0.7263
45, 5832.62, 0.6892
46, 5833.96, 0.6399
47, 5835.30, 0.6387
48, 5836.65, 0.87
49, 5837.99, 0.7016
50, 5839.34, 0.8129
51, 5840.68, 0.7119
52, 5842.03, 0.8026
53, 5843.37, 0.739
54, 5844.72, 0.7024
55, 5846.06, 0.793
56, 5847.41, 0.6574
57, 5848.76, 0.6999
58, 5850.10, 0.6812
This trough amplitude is 0.705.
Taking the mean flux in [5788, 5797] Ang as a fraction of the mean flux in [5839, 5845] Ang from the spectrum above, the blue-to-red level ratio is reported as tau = 0.99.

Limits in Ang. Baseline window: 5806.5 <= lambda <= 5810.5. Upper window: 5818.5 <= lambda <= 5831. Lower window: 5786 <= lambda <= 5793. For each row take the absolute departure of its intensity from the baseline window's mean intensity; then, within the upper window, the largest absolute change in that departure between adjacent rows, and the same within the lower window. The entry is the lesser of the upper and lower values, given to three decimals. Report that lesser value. 0.039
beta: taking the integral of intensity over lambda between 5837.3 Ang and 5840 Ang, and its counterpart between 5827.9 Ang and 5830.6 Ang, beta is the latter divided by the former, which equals 0.91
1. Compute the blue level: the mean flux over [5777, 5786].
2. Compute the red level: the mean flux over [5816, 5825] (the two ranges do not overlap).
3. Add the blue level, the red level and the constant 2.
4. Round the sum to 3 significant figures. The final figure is 3.50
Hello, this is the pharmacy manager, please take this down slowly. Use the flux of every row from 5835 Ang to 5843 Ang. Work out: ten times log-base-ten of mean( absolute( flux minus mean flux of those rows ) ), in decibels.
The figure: -11.4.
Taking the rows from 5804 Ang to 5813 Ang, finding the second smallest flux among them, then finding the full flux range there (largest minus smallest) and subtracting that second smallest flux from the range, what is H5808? -0.47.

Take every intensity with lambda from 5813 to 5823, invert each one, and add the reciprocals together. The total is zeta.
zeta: 9.6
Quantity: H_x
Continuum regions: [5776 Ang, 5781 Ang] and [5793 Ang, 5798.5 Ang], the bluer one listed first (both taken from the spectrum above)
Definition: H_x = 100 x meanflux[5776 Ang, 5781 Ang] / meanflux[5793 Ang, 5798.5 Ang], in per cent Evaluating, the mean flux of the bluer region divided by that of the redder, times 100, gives 103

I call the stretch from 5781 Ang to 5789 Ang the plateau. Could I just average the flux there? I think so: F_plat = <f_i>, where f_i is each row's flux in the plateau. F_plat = 0.77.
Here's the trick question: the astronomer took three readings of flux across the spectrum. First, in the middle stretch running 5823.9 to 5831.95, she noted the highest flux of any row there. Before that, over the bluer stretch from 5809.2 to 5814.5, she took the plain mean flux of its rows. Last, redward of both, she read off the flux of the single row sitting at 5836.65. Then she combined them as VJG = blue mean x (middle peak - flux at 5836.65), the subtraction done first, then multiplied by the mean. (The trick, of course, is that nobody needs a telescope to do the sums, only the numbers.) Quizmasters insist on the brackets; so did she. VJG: -0.065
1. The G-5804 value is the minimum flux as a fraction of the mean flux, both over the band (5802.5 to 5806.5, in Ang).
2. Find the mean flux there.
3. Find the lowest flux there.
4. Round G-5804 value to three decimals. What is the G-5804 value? 0.828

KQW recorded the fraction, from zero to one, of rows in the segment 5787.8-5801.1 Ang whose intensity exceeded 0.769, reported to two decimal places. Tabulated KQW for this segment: 0.20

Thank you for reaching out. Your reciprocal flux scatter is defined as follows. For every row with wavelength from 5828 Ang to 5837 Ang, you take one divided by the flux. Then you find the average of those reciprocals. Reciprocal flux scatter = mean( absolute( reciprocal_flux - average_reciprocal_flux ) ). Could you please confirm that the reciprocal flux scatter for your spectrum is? 0.14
